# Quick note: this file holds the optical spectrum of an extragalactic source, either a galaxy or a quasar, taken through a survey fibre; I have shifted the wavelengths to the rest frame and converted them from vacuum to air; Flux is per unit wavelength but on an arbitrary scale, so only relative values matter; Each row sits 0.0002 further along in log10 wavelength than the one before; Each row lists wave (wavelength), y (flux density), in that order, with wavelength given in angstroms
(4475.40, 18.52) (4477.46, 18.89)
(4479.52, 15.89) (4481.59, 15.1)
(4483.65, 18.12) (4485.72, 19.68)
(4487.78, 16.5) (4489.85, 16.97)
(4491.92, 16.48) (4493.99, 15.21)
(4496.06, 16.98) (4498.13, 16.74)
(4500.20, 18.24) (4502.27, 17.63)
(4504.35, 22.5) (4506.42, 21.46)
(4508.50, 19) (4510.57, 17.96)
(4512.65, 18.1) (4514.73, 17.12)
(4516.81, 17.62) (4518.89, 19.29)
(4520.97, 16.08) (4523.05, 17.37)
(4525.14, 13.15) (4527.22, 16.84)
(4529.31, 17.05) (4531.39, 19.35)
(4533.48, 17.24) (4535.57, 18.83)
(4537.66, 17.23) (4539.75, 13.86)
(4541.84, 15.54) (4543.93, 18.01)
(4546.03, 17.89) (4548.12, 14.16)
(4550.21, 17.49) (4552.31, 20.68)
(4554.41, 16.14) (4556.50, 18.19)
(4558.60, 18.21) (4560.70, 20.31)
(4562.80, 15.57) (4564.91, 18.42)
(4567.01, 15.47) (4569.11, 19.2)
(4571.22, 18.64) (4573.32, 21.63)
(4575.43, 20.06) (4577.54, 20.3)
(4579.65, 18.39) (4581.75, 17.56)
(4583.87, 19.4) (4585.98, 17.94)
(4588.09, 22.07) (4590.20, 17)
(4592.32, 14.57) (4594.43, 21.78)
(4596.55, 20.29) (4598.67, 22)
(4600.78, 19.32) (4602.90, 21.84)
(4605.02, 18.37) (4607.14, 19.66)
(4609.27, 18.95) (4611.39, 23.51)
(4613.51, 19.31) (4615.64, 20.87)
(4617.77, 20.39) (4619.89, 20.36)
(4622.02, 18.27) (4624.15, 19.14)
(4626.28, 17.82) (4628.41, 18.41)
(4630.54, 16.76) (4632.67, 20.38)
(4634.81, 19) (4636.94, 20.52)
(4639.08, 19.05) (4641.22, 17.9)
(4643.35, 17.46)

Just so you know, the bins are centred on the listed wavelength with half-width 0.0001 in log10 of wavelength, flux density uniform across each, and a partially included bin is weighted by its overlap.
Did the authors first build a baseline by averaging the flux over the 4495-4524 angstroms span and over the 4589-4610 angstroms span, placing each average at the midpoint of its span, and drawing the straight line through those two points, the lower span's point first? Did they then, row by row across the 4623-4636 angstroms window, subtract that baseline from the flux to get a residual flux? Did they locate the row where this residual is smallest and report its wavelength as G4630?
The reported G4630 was 4630.54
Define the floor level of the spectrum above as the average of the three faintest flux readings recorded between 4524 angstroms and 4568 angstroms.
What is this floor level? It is 13.7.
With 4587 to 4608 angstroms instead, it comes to 16.6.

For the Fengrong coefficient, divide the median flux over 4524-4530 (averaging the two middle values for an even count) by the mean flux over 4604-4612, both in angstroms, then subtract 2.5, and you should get -1.66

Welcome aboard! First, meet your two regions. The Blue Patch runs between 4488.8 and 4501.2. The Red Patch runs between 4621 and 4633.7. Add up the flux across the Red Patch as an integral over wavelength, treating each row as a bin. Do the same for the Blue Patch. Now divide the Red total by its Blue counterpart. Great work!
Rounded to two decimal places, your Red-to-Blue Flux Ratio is 1.13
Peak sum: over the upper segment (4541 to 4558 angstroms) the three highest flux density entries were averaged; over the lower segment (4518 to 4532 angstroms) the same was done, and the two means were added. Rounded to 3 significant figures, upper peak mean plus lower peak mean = 37.6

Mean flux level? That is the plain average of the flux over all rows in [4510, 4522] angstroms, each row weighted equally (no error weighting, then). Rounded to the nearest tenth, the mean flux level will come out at 17.7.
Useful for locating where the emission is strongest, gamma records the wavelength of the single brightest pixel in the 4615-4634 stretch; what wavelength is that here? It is 4615.64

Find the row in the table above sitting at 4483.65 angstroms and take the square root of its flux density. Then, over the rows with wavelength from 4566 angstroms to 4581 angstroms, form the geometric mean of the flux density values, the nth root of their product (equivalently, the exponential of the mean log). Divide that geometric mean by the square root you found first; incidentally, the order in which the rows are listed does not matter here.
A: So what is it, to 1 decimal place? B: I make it 4.5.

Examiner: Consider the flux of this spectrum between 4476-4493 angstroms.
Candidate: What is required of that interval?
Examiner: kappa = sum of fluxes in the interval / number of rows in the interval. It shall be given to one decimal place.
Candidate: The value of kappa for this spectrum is 17.2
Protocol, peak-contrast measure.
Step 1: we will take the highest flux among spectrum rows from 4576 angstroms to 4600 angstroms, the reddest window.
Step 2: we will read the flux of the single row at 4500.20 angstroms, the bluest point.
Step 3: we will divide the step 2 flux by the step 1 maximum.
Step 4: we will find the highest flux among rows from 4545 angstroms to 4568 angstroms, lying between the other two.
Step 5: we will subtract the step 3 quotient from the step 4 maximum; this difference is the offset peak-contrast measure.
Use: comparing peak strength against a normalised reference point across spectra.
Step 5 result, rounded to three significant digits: 19.9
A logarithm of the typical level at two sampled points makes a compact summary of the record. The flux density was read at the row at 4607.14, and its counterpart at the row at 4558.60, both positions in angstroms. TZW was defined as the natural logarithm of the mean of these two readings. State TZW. 2.94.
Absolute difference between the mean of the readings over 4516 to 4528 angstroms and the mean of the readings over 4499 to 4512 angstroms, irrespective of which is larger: 2.7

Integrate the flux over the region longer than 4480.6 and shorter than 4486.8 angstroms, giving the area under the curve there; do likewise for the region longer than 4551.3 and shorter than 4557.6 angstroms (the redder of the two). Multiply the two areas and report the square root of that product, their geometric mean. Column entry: 112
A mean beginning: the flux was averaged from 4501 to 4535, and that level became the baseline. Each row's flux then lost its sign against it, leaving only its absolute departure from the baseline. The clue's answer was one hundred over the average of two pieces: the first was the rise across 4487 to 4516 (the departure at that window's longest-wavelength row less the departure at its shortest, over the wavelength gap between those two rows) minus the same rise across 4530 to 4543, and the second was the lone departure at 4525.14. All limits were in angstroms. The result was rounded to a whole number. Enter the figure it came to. 42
